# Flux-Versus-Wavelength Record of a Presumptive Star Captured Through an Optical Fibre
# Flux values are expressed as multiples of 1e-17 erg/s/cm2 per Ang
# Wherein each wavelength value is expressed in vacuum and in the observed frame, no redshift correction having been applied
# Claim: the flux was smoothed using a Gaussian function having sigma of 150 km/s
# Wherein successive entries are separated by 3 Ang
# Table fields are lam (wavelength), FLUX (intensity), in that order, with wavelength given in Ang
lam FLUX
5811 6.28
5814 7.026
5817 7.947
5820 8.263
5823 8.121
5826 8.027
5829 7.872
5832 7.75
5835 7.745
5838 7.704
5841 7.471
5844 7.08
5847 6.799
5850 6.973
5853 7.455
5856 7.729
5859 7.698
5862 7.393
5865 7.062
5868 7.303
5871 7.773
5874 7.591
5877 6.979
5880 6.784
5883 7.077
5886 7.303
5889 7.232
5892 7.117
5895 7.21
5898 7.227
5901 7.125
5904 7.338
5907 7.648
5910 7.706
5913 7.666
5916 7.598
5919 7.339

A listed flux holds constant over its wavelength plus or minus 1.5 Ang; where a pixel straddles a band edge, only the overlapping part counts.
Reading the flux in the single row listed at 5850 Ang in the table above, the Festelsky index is 6.973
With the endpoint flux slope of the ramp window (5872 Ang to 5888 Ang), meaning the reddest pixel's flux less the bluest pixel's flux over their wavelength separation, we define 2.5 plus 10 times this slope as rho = 2.26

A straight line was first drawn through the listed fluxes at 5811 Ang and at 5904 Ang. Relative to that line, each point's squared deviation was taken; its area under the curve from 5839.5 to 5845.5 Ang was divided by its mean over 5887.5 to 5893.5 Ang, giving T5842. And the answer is 478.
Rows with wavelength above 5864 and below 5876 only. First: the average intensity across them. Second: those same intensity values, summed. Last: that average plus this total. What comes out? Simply 37.2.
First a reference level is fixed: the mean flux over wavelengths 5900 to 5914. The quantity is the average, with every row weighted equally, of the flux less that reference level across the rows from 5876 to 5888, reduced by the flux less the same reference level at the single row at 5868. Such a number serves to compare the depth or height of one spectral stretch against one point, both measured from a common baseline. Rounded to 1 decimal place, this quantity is -0.3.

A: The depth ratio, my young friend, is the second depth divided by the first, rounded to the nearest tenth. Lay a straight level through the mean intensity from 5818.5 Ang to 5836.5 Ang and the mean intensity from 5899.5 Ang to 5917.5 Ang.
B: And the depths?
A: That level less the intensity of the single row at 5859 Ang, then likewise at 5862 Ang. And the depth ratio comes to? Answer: 4.2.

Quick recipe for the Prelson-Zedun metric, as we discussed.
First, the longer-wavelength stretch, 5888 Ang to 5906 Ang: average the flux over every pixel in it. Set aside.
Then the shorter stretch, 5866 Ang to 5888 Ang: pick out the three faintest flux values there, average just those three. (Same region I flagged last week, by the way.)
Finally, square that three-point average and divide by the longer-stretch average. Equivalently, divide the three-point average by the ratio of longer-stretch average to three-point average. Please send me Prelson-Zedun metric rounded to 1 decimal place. 6.7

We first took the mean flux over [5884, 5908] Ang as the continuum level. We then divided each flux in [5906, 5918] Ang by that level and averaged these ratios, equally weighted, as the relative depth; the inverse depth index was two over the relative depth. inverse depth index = 1.90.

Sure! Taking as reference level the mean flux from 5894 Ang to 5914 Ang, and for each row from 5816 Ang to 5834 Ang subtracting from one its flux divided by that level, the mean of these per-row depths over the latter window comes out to -0.078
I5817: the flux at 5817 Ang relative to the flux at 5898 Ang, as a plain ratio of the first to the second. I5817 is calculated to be 1.10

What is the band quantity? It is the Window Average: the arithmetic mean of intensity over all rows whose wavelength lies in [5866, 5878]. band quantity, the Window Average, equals 7.41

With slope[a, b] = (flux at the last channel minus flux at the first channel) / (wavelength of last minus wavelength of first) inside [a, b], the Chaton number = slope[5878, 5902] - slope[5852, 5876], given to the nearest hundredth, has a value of 0.01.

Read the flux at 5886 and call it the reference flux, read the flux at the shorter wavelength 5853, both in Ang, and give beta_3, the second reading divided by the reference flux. 1.02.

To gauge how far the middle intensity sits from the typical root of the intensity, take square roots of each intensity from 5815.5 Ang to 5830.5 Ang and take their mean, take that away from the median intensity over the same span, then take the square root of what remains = 2.278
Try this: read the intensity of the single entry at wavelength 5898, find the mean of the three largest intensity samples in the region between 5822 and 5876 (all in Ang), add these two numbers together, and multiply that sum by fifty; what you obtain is 762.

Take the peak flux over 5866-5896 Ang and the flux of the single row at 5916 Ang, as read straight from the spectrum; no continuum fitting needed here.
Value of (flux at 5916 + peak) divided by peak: 1.98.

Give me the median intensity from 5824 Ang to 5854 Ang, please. 7.59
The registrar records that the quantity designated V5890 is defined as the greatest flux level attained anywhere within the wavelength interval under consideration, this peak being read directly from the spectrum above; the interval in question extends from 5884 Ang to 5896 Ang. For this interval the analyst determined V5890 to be 7.303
